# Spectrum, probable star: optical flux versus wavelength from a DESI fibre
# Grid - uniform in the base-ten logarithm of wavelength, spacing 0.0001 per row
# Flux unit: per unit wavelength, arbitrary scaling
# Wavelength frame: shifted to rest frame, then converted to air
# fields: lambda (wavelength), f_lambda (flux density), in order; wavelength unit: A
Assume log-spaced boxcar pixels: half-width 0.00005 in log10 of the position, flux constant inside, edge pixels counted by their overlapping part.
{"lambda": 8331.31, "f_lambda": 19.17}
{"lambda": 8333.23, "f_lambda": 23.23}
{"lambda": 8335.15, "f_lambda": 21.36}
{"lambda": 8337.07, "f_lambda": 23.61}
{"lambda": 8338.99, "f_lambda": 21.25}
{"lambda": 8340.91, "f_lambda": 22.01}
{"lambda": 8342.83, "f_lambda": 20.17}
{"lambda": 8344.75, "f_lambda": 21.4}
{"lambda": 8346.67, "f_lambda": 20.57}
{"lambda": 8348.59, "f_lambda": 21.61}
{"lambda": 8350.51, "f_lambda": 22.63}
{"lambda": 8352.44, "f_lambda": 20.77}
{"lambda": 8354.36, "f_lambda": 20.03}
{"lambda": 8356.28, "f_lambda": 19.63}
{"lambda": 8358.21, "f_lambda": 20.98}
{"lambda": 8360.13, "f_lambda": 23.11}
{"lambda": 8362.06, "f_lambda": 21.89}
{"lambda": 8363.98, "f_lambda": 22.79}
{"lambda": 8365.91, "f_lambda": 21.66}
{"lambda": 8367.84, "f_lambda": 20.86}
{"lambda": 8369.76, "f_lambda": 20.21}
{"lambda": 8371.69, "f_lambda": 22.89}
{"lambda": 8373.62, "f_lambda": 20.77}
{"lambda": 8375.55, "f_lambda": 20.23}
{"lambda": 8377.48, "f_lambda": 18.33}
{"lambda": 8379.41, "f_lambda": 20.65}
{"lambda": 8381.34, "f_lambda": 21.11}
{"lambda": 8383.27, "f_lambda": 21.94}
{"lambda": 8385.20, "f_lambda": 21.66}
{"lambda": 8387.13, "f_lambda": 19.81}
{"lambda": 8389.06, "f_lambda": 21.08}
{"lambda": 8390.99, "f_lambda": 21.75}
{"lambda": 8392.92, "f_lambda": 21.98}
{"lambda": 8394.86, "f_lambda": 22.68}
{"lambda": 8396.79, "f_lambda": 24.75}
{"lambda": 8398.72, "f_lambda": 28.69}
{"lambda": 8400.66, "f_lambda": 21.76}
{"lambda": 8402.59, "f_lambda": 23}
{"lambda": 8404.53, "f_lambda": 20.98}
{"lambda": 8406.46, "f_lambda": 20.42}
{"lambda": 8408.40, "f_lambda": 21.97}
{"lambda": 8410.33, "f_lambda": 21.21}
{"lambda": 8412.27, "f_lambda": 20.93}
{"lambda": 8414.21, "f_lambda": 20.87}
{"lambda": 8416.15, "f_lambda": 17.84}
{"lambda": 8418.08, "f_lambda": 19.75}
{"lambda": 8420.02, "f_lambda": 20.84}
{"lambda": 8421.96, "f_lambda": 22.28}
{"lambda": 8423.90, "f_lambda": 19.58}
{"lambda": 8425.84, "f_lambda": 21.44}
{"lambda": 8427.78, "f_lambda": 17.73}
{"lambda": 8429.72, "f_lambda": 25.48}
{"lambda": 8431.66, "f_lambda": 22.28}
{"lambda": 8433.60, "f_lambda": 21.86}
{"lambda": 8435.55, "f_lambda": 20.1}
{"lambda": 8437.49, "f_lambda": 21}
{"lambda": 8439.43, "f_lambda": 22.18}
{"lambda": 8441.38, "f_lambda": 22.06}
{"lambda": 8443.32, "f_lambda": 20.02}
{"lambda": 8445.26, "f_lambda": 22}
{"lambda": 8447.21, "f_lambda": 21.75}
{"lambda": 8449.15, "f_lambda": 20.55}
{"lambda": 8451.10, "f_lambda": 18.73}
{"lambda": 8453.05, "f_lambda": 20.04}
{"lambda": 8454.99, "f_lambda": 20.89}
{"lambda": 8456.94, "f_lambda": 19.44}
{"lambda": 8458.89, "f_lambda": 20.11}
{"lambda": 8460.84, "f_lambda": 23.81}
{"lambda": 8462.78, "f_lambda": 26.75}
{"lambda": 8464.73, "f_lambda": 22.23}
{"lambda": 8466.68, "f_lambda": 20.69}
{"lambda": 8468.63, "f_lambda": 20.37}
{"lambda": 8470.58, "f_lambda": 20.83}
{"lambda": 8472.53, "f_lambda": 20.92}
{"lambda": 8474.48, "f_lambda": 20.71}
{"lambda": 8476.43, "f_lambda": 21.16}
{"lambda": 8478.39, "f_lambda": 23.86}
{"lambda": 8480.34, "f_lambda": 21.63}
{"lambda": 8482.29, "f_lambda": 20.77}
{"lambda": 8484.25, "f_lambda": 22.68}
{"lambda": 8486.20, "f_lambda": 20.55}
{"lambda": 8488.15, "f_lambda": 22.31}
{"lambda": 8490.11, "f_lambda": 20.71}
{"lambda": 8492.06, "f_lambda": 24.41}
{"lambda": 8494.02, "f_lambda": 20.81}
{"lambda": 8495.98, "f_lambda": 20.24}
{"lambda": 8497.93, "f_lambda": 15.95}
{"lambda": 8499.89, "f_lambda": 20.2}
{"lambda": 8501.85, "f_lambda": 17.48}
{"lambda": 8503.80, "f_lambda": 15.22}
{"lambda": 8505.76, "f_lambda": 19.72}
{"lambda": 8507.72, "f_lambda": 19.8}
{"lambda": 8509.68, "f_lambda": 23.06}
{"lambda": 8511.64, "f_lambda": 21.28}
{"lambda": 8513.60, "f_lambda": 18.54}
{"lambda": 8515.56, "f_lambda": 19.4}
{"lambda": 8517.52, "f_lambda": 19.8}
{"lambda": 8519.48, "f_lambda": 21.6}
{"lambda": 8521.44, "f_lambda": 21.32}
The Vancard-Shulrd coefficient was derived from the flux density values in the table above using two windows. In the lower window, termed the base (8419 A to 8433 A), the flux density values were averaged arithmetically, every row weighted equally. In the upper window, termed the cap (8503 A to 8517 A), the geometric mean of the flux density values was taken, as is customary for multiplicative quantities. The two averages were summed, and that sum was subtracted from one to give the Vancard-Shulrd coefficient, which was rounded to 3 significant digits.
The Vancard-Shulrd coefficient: -39.8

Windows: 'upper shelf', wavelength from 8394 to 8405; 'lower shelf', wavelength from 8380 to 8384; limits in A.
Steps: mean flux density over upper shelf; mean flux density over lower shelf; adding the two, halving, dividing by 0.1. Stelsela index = 226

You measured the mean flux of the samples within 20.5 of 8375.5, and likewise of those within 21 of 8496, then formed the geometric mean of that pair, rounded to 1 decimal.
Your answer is 20.8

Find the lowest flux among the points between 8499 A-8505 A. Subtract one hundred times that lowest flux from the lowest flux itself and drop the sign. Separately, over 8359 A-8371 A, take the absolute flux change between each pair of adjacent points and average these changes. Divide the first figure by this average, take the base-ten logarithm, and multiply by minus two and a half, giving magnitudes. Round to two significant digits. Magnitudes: -8.0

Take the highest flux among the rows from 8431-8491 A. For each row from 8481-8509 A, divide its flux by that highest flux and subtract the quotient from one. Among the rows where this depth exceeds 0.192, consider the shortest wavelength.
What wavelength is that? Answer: 8482.29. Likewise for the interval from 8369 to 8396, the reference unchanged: 8369.76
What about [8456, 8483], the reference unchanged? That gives 8456.94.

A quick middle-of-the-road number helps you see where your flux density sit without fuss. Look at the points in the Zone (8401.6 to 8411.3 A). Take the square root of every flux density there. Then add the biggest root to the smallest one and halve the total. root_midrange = 4.66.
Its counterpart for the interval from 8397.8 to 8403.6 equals 5.01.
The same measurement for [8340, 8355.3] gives 4.62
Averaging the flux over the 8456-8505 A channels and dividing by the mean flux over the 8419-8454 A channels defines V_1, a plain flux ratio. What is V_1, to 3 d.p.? 0.993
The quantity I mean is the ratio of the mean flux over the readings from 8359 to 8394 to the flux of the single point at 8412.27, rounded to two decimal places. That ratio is 1.02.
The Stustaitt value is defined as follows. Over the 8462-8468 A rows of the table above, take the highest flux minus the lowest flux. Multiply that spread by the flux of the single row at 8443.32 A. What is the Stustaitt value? 121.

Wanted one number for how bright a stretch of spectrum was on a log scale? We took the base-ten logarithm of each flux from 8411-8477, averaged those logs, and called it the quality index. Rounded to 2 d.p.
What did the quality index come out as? 1.32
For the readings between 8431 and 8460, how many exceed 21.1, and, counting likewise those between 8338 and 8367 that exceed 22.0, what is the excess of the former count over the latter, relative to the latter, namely 0.50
